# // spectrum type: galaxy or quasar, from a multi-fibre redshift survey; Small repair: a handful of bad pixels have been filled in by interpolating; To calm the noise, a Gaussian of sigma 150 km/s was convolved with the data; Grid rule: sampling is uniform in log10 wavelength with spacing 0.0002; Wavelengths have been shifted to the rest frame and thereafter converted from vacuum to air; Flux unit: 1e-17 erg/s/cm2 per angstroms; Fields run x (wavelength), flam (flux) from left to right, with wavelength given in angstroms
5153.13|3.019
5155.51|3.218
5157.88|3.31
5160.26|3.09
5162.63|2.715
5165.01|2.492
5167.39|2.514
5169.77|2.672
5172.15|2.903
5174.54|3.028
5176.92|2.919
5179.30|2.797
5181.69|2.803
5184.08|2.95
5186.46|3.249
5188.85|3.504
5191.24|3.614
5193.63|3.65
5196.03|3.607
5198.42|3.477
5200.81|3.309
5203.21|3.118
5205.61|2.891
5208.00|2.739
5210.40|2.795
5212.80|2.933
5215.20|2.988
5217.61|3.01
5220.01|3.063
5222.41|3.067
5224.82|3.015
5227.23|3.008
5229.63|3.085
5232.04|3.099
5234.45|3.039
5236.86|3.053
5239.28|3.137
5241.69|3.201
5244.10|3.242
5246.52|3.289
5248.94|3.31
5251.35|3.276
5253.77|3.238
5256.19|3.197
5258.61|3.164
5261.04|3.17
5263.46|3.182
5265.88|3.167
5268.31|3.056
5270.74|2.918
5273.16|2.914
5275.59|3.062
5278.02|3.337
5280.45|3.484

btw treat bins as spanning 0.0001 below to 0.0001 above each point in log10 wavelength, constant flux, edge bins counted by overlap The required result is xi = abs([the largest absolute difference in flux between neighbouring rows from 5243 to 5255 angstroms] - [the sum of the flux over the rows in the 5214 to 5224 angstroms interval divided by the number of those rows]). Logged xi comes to 3.0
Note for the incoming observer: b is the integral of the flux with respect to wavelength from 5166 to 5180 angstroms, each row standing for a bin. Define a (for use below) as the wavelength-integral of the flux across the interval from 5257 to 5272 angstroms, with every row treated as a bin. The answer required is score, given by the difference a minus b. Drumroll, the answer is 7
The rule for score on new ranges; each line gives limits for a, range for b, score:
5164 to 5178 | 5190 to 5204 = -10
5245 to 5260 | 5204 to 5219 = 5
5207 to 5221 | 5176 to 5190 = -2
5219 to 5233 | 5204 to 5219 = -1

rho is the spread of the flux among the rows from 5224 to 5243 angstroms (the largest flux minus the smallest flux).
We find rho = 0.2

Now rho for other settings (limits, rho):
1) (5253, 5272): 0.3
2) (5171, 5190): 0.7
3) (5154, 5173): 0.8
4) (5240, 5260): 0.1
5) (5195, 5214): 0.9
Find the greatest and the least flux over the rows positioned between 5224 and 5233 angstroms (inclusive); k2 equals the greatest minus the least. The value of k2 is 0.091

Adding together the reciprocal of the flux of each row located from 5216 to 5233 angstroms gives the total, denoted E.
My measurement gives 2.30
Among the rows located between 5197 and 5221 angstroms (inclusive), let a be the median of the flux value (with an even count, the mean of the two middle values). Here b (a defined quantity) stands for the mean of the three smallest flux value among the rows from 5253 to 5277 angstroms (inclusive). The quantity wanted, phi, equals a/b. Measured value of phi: 1.01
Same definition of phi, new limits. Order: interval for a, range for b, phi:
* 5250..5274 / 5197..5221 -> 1.13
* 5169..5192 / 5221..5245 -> 0.97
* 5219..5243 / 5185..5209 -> 1.05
